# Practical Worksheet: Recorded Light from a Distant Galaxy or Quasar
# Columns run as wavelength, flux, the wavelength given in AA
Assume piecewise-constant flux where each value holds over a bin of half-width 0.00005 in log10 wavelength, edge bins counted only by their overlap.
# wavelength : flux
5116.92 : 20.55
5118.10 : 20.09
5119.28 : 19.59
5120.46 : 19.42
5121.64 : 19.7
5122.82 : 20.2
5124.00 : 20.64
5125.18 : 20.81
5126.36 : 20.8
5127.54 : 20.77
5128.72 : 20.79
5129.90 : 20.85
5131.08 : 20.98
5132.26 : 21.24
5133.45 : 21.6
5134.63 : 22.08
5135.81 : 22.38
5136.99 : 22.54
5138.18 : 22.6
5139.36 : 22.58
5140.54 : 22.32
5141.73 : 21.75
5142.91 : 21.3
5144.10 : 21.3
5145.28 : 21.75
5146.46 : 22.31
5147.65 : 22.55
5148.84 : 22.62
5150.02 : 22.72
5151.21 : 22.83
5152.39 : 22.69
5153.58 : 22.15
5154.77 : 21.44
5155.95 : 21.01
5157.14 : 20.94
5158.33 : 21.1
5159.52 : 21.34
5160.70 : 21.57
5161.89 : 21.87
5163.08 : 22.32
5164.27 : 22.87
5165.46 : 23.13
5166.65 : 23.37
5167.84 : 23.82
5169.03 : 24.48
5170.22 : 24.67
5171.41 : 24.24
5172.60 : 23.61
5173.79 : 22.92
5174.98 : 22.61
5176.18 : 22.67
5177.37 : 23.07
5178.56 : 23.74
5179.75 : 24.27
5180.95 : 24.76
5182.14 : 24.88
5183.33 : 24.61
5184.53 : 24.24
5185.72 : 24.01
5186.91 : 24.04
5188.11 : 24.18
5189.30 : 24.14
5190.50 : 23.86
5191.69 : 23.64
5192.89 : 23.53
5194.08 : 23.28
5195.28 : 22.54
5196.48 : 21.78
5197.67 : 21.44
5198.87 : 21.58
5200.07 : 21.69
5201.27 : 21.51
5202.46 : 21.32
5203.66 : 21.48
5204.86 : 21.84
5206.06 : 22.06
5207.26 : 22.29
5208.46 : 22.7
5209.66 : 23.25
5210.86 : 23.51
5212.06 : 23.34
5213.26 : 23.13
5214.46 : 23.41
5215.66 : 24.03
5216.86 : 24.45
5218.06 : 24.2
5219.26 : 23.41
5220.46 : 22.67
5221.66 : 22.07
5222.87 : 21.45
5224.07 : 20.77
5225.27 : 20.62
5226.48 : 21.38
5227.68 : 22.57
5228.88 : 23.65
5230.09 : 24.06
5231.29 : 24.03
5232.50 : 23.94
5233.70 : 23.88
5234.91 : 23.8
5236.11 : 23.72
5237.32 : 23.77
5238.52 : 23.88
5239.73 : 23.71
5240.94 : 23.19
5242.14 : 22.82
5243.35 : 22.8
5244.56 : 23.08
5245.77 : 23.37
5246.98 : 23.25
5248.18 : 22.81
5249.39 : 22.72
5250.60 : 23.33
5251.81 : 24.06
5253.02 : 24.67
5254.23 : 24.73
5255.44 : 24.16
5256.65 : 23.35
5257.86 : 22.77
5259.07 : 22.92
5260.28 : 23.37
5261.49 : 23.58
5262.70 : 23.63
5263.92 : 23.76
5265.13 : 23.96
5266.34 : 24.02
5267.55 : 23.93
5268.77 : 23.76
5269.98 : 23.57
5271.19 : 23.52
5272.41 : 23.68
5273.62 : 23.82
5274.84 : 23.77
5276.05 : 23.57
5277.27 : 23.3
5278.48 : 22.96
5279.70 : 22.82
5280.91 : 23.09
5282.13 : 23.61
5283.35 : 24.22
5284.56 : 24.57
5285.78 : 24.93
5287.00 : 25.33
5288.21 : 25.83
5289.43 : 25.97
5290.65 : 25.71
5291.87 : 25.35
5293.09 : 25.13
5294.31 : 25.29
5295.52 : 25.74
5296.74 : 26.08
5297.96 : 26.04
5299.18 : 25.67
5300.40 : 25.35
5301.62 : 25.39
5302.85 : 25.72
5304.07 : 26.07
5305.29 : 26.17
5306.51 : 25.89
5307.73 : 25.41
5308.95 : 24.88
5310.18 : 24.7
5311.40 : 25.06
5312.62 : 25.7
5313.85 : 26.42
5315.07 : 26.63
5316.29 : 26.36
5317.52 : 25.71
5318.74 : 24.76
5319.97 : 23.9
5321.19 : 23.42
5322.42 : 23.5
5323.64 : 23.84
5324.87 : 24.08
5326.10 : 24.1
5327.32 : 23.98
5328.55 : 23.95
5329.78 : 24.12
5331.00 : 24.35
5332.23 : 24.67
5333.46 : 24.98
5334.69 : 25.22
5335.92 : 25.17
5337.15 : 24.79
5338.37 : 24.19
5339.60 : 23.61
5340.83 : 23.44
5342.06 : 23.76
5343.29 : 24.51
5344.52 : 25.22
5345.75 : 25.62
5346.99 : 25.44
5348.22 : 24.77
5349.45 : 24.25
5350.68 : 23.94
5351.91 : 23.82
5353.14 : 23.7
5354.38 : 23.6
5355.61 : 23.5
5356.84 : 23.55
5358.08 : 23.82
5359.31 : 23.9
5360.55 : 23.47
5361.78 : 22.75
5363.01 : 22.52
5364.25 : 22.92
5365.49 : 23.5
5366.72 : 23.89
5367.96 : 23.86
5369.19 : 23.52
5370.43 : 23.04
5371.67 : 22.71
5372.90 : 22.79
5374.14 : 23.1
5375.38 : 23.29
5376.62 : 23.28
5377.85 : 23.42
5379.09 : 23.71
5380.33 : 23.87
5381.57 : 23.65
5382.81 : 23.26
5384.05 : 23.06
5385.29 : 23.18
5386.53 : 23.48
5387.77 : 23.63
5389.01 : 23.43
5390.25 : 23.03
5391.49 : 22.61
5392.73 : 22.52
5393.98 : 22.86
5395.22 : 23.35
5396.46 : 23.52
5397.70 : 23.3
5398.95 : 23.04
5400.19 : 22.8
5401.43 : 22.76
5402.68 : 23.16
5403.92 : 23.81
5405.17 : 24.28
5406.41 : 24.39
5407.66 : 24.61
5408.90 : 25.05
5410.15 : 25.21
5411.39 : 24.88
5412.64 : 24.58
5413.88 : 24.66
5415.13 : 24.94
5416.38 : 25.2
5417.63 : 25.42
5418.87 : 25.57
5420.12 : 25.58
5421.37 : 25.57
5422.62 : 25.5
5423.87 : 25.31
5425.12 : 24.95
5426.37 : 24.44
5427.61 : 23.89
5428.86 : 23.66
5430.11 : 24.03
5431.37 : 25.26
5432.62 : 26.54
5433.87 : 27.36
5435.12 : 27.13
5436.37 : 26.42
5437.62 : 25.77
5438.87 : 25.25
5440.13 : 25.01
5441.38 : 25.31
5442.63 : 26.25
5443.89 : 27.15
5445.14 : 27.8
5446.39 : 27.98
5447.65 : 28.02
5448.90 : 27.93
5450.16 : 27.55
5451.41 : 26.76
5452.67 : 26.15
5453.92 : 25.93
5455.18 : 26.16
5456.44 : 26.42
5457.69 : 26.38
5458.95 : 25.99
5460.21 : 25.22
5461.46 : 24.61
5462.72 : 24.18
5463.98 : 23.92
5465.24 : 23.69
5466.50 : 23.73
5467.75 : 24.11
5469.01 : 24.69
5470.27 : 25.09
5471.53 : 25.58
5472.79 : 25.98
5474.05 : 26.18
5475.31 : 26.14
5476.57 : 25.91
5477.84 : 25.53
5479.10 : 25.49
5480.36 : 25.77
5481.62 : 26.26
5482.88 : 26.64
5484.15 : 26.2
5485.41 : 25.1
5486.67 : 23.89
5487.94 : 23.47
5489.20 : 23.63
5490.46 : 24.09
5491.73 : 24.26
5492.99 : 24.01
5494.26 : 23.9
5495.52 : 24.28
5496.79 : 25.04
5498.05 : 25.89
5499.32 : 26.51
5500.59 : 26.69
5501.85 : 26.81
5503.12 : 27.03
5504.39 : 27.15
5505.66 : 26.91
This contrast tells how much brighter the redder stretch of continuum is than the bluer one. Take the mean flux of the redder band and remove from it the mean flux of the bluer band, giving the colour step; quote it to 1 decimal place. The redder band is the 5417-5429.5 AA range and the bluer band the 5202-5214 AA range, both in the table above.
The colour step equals 2.5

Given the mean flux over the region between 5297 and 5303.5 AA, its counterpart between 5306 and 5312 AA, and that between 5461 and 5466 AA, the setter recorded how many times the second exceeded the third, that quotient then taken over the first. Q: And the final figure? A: 0.041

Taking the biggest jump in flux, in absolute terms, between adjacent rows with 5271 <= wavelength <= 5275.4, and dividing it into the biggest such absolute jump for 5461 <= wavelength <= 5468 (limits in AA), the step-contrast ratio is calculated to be 2.7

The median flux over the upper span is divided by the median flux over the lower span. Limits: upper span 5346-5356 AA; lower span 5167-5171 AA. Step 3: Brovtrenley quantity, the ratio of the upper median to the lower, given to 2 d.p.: 0.98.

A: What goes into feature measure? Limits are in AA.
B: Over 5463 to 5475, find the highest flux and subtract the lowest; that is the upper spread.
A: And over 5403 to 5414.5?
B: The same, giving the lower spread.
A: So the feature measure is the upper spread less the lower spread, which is 1.1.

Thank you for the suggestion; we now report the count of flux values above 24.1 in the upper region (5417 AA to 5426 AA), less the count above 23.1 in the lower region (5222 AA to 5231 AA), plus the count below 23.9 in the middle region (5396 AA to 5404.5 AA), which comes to 12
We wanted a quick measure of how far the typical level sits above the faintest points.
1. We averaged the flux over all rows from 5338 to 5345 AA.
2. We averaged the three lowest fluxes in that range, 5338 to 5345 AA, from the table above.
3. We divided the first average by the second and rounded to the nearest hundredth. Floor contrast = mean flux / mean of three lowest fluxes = 1.02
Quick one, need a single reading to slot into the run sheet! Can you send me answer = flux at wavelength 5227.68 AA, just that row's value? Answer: 22.57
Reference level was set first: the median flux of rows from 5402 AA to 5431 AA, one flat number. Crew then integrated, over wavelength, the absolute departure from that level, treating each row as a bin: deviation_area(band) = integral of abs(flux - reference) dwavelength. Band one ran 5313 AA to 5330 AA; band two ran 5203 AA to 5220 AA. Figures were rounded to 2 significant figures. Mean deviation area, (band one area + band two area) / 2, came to 24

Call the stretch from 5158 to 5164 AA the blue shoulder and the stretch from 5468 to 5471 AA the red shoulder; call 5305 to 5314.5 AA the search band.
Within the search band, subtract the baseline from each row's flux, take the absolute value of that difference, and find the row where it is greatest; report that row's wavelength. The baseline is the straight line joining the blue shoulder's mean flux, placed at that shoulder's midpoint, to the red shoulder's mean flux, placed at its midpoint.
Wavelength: 5313.85 AA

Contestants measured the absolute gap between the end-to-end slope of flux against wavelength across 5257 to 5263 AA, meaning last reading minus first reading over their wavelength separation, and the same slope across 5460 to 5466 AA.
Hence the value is 0.48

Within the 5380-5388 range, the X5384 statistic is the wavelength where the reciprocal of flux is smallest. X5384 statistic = 5380.33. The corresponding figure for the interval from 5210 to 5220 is 5216.86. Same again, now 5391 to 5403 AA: 5396.46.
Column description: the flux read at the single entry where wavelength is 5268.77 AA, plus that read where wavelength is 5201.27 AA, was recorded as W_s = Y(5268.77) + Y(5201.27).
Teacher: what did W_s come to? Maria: 45.3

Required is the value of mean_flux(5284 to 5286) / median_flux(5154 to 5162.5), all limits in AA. 1.16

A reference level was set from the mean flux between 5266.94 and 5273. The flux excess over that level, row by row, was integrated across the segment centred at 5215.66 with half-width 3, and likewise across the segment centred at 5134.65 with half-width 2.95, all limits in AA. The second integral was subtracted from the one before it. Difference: 11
